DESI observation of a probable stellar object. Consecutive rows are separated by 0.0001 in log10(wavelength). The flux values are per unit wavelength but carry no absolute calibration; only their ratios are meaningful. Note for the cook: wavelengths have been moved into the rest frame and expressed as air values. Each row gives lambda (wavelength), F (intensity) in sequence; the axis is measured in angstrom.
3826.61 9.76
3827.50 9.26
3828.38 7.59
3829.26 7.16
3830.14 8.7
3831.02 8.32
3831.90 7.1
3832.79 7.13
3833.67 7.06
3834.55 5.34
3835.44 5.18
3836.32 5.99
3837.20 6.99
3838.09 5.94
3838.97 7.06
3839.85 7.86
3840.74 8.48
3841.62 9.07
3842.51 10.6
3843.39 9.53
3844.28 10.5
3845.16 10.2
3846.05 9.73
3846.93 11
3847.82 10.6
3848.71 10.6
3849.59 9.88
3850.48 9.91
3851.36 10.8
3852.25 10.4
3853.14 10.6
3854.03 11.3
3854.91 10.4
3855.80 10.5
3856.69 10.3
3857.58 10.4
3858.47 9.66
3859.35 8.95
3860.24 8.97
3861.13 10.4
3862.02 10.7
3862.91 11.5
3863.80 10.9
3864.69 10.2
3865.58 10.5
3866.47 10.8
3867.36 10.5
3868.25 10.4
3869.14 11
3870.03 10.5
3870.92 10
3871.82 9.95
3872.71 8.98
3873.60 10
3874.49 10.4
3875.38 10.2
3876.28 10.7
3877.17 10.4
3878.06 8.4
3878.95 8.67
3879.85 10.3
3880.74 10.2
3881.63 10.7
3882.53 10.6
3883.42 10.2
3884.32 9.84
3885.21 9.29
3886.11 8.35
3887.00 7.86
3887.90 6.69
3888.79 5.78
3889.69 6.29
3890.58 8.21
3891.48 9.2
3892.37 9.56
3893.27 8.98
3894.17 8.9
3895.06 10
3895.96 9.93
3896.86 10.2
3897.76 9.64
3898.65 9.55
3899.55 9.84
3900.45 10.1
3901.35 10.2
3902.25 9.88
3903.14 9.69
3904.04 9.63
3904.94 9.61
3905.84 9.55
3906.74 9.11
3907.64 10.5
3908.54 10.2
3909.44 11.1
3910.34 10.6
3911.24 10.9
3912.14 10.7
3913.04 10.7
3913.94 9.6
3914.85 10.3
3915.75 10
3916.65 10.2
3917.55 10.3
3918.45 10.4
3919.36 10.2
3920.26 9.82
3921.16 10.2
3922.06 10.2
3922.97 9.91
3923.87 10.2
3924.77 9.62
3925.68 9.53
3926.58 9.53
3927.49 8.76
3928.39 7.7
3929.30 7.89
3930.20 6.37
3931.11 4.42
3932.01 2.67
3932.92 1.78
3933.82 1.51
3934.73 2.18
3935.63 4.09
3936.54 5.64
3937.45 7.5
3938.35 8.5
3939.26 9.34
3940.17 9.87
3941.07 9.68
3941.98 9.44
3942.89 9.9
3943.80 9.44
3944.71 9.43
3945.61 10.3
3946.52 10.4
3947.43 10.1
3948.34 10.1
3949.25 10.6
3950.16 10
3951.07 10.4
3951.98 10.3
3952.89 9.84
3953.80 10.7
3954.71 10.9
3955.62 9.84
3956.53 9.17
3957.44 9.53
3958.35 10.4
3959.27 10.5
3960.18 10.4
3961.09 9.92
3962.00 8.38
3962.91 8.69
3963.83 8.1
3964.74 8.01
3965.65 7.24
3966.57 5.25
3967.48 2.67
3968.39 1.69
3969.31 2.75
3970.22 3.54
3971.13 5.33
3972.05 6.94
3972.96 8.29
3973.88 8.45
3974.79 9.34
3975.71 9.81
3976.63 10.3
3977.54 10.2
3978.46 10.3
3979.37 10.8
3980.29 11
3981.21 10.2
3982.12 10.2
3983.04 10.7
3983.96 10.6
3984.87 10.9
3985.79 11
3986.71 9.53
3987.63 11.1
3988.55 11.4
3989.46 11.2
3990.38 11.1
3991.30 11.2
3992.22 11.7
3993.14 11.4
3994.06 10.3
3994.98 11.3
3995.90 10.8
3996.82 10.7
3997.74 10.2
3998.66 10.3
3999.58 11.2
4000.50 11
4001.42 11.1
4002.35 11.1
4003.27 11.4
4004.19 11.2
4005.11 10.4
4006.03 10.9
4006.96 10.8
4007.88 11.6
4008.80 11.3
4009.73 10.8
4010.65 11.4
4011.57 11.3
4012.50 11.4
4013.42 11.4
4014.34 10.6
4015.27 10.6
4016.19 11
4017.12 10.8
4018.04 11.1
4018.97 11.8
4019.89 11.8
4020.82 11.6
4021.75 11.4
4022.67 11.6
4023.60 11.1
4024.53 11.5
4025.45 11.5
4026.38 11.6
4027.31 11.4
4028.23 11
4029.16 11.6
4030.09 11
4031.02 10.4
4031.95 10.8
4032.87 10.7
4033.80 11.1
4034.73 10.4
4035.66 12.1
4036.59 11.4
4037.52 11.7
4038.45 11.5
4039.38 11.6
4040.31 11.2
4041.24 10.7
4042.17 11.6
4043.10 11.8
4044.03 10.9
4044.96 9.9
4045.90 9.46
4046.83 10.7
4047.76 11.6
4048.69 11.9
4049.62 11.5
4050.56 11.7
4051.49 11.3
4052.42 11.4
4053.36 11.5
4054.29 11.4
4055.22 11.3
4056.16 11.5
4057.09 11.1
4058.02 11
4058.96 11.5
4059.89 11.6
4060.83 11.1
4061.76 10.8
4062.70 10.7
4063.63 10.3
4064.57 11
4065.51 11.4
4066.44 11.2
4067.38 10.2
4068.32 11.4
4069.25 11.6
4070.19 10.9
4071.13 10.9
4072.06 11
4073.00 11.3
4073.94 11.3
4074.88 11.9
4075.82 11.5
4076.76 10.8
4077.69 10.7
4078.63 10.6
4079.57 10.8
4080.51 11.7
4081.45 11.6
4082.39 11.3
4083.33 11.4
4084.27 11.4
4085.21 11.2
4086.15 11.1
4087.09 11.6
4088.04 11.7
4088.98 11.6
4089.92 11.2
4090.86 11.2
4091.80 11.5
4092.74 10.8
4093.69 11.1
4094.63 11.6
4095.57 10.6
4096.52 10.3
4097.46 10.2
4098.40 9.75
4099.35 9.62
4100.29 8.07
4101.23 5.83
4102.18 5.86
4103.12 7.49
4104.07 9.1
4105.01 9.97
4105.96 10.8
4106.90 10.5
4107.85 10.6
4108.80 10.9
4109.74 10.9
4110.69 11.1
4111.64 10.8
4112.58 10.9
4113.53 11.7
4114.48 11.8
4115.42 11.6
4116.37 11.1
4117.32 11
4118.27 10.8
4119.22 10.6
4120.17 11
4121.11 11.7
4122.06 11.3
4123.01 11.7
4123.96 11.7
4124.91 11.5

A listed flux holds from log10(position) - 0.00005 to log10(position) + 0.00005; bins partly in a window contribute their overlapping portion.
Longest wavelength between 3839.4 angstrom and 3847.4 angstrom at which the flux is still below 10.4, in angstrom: 3846.05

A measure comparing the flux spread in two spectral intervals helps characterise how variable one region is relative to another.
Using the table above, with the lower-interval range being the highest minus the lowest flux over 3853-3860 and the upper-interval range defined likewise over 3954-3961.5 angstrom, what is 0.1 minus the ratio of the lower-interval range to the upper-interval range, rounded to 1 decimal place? -1.3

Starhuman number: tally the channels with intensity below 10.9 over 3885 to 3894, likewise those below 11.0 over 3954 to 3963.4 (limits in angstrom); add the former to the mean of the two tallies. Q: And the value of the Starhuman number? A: 20.0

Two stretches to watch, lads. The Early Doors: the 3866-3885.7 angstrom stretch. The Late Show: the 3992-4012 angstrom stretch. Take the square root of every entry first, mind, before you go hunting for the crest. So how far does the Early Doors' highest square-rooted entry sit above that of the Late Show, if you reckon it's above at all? -0.10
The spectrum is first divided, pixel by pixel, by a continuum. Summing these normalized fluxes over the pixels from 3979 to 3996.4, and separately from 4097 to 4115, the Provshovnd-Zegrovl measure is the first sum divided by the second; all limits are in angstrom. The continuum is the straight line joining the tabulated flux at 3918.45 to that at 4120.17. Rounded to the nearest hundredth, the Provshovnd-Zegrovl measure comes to 1.15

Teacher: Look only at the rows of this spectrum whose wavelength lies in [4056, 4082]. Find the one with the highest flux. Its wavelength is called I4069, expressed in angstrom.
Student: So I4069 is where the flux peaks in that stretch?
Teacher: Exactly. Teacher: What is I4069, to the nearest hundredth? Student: 4074.88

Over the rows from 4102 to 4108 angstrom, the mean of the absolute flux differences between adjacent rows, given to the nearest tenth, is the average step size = 0.9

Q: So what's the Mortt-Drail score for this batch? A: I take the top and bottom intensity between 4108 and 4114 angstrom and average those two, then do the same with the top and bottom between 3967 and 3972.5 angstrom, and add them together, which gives 15.6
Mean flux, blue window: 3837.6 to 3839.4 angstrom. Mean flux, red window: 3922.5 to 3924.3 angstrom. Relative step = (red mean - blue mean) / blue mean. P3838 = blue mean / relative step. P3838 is 12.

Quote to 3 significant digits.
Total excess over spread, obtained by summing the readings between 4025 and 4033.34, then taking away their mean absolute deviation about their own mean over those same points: 99.6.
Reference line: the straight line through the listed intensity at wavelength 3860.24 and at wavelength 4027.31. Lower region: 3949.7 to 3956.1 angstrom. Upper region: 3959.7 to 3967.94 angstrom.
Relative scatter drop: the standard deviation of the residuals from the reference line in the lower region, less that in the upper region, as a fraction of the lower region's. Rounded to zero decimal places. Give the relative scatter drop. -5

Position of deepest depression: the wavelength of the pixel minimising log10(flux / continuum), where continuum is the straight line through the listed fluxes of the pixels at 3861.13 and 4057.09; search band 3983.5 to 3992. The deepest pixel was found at 3986.71 angstrom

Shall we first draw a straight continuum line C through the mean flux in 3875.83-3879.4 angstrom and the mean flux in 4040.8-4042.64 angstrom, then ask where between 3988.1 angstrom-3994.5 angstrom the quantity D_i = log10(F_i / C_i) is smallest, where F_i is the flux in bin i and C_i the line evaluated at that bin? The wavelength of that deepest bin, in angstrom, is 3994.06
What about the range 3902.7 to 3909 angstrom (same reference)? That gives 3906.74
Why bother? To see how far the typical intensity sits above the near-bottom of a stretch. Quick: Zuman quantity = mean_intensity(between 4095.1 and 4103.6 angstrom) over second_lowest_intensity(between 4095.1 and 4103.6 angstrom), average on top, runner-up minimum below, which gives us 1.47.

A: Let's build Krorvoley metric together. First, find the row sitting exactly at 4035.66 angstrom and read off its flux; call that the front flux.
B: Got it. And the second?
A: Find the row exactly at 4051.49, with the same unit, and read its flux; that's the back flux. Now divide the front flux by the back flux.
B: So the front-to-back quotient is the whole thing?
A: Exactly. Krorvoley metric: 1.07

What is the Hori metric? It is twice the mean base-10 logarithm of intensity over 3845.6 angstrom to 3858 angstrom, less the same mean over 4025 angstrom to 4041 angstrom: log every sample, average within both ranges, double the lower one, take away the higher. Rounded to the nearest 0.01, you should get 0.99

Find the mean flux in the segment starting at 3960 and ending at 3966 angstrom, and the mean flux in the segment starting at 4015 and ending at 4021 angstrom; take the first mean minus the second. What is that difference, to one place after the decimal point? -2.6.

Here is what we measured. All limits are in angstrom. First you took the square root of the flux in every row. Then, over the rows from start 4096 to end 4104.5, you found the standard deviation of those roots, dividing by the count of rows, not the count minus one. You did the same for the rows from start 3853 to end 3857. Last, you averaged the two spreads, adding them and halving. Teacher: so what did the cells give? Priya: 0.17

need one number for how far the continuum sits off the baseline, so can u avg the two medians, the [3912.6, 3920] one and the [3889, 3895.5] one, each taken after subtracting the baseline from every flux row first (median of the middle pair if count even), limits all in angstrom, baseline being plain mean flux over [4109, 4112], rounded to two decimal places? -1.32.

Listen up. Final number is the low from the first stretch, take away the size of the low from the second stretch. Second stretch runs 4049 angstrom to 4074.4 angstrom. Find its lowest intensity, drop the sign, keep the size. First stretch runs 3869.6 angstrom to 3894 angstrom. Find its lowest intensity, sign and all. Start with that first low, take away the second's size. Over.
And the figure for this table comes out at -4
